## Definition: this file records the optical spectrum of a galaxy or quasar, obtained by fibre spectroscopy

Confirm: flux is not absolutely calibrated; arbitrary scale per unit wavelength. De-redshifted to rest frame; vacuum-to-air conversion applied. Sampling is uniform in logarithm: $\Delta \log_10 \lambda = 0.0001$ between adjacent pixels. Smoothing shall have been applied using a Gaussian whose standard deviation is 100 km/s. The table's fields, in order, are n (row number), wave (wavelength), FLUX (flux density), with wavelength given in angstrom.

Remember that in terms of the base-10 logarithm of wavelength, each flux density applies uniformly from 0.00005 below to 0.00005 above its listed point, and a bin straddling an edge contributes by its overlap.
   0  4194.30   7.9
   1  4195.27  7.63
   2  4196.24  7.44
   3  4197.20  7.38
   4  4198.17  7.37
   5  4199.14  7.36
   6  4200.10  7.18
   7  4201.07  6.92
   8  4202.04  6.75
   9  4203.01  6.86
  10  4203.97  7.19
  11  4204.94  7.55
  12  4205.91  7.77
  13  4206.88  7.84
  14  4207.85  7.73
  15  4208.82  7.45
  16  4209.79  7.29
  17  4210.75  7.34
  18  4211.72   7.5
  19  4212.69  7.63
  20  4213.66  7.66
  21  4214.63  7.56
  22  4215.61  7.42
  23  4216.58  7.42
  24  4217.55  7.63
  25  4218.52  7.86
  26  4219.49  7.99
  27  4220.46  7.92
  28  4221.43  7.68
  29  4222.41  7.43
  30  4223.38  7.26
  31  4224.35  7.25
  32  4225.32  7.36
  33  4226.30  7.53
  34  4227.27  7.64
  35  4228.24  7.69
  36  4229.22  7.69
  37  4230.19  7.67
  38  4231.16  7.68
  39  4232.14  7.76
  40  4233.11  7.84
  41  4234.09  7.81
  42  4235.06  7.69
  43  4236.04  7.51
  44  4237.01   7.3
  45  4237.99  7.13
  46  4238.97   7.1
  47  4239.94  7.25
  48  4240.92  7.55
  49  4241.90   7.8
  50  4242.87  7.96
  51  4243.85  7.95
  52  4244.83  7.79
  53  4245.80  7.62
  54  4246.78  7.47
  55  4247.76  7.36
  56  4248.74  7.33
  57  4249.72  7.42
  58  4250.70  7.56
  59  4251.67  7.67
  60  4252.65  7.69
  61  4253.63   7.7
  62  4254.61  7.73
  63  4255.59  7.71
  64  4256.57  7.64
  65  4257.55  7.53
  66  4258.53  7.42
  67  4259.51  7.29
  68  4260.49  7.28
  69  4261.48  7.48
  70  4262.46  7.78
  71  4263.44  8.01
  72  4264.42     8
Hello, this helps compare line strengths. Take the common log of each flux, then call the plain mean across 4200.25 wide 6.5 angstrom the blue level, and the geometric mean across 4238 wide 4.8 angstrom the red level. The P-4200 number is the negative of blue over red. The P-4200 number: -0.99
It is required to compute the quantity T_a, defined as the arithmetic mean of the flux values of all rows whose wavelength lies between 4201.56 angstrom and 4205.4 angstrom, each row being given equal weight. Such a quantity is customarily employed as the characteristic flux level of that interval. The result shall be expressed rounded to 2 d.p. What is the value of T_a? 7.09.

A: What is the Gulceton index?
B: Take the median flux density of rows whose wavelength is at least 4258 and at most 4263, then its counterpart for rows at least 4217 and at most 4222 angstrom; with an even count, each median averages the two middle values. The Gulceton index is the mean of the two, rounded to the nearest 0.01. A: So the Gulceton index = 7.64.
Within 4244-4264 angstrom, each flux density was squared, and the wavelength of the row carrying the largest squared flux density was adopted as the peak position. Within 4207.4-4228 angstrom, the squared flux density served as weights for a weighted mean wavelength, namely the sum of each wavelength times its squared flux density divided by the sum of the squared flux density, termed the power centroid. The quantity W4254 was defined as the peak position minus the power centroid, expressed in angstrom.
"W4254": 45.9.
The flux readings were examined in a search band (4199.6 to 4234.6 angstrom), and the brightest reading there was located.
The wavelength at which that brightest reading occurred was 4219.49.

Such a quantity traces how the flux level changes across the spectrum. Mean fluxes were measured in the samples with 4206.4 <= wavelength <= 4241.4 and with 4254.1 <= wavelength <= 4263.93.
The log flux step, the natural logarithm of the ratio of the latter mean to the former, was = 0.004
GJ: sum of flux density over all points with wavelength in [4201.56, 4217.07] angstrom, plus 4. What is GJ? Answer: 123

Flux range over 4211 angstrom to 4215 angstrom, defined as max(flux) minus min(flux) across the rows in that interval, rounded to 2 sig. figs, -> 0.16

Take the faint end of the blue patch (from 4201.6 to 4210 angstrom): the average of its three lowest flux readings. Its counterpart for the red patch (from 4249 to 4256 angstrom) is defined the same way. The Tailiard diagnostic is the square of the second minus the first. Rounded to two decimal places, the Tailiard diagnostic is 0.38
